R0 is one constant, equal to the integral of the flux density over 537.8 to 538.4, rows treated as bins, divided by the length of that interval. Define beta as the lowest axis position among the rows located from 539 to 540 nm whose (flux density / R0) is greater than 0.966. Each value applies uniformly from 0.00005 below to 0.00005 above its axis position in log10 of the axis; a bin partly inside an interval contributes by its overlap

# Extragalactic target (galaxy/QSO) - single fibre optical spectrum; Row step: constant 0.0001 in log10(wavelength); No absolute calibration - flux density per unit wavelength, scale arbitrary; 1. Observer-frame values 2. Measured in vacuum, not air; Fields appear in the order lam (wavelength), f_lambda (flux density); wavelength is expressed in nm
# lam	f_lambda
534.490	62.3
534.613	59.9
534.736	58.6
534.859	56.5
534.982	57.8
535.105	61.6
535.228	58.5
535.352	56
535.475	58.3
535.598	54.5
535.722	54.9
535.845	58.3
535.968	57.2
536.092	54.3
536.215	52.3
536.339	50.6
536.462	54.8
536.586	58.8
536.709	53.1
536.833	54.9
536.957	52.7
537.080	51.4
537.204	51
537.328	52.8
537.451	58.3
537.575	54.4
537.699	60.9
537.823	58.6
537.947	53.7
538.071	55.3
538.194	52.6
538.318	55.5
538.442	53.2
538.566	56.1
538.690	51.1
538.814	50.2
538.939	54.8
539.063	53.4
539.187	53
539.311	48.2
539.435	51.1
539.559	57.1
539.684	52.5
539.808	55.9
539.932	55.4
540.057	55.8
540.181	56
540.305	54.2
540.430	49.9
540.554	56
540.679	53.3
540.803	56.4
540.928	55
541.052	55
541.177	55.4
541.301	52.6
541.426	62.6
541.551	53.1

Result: 539.063 nm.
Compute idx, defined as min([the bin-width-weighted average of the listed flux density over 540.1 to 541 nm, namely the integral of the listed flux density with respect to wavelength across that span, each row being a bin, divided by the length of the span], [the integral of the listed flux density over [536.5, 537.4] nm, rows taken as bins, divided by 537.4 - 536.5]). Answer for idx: 53.6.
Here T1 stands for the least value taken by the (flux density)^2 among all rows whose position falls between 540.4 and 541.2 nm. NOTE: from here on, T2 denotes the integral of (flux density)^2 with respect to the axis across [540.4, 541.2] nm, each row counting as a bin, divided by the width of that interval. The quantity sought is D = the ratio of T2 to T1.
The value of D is 1.20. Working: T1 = 2490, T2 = 2981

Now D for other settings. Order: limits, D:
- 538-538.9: 1.14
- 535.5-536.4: 1.17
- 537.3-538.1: 1.15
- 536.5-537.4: 1.11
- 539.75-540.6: 1.20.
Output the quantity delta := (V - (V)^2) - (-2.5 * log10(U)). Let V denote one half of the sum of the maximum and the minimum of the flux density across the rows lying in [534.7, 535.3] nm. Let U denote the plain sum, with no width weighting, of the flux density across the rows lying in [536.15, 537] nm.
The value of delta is -3421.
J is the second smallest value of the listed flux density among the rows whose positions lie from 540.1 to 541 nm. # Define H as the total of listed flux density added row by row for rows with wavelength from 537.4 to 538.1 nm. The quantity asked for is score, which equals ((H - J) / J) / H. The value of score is 0.016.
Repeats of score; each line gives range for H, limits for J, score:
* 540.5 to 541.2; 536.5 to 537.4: 0.016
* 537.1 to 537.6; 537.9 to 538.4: 0.014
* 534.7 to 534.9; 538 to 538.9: 0.011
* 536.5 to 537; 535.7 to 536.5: 0.015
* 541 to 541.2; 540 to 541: 0.010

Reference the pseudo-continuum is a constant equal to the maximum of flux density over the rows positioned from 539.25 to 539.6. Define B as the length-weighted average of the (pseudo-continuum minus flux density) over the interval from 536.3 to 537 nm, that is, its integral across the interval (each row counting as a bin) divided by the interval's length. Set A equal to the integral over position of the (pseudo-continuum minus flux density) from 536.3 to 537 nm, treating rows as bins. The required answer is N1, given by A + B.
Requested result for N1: 4.8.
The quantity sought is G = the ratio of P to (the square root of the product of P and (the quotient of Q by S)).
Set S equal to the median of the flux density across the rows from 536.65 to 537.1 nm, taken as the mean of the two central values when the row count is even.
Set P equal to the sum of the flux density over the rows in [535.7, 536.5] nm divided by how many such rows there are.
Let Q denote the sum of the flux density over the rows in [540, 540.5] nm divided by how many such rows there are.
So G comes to 7.32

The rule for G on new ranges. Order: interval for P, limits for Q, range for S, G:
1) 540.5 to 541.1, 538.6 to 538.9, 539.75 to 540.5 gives 7.78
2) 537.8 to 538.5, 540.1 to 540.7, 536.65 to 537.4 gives 7.33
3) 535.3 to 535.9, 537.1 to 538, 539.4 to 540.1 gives 7.51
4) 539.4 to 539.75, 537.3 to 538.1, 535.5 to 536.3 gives 7.22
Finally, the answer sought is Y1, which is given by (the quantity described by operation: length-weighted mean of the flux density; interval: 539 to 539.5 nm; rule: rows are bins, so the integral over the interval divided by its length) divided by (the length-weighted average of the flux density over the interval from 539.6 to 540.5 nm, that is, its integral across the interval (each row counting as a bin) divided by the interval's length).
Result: 0.95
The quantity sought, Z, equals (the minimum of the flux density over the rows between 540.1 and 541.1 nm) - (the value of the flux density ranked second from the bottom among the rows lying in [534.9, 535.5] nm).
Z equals -7.9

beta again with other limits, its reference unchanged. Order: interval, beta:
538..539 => 538.071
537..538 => 537.451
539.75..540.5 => 539.808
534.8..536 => 534.859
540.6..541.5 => 540.679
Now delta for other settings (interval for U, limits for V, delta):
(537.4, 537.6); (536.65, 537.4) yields -2746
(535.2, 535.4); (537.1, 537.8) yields -3069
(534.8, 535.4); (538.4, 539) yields -2766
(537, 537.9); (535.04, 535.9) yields -3305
